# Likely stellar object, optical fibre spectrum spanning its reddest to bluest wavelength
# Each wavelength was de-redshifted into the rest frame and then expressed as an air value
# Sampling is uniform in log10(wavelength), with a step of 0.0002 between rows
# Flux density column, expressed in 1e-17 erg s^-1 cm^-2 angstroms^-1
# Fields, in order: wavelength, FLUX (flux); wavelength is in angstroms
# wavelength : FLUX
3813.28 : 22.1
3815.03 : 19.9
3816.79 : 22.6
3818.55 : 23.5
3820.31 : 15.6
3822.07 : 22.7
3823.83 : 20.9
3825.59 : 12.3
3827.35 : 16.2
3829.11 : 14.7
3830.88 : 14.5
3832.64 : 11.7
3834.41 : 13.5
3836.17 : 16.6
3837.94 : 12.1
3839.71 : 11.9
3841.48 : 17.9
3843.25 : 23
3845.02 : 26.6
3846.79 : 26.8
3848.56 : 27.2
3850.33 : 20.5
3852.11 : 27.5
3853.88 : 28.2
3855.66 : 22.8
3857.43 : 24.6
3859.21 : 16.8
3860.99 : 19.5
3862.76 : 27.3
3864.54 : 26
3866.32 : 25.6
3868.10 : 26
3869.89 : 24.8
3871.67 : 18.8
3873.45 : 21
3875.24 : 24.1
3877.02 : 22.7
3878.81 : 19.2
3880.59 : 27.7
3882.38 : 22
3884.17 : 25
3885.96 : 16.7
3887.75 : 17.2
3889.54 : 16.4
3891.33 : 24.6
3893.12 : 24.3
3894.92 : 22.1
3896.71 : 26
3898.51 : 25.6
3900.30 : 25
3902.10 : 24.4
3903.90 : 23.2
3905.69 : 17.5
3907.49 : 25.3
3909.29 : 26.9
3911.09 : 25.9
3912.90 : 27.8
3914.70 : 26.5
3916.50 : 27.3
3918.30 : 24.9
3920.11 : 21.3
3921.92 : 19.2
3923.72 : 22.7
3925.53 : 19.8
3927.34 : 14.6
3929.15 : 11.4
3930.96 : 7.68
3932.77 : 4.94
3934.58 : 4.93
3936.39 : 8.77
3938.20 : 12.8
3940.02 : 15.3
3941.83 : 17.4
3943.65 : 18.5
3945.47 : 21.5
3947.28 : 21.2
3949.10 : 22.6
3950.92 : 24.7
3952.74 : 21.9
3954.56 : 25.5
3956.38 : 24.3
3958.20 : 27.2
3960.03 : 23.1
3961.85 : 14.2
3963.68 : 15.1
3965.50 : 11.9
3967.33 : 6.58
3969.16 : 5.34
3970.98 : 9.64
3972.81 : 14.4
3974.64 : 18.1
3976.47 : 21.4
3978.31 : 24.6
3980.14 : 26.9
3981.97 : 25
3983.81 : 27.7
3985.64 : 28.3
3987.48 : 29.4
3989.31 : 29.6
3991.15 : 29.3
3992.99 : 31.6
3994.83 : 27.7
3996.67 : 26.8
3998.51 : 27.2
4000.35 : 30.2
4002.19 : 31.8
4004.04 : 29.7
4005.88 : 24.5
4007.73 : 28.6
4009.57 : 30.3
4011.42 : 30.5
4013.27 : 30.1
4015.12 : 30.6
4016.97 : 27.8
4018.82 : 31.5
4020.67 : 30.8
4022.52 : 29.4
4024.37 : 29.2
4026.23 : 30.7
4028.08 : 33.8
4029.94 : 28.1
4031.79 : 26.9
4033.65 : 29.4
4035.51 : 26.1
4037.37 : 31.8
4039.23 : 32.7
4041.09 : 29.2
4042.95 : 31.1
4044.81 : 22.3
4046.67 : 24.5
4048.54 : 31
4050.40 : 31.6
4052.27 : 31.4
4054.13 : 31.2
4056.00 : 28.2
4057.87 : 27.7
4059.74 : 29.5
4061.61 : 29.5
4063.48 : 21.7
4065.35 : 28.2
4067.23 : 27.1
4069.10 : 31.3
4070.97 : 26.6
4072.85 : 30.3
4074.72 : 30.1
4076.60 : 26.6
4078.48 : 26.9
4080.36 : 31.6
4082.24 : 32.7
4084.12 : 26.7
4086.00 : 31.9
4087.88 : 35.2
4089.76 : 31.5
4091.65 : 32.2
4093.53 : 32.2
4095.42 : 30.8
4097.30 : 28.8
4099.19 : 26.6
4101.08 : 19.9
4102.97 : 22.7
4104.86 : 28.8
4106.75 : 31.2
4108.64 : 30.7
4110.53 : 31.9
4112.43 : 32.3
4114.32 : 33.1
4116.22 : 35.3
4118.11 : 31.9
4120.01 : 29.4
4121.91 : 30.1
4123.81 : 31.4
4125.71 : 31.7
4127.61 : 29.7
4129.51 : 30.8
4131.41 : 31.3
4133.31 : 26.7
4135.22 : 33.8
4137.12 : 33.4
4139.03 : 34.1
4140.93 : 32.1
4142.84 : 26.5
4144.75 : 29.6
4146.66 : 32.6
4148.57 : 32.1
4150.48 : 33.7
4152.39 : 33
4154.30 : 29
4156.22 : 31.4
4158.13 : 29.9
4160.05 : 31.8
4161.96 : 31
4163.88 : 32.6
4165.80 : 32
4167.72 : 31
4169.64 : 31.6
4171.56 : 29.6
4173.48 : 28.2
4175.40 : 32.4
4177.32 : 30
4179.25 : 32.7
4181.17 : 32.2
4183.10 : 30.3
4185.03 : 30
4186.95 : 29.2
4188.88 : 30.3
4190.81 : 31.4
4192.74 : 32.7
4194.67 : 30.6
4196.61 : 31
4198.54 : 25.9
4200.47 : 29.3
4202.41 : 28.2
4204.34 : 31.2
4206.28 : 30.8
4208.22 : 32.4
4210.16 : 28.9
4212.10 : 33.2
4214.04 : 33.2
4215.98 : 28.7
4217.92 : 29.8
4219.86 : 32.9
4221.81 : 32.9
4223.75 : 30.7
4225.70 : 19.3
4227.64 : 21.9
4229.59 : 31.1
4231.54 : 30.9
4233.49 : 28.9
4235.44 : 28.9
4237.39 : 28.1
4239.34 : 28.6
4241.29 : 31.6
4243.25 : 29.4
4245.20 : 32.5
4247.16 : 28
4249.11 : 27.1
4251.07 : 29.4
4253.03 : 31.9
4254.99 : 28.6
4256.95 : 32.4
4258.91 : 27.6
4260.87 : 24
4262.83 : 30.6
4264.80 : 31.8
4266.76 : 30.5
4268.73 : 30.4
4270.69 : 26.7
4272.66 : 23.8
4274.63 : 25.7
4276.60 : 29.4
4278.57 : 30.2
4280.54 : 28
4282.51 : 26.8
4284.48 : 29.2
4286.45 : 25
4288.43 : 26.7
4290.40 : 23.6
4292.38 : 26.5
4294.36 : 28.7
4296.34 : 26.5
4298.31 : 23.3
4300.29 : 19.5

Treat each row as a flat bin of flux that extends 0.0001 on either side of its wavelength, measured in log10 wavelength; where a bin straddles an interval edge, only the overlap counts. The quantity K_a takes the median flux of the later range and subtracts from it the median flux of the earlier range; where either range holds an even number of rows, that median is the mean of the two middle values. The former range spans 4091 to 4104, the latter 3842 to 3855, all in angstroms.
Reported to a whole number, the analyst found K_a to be 2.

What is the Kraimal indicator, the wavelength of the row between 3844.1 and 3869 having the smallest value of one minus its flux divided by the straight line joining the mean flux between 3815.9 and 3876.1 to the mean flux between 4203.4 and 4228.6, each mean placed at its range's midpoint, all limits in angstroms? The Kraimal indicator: 3853.88 angstroms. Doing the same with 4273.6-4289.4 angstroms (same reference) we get 4278.57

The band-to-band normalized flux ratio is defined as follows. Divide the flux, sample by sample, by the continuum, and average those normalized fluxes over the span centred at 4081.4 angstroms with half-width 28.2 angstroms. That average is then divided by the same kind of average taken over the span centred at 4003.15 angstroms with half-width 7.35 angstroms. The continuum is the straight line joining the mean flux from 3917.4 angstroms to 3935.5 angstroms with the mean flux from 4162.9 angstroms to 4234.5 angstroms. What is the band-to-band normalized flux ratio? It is 0.83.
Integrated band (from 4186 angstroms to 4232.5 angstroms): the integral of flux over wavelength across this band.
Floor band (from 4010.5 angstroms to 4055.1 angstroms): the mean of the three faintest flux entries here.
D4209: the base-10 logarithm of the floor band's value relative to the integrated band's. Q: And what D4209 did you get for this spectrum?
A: -1.76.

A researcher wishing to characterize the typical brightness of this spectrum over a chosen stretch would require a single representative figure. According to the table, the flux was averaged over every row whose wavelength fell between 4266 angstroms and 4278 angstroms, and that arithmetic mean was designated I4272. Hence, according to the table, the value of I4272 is 27.8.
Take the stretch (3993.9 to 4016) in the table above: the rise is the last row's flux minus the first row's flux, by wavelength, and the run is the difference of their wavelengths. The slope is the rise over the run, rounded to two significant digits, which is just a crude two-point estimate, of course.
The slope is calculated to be 0.14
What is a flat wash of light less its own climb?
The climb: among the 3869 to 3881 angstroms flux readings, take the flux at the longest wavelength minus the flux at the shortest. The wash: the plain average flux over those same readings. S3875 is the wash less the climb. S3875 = 20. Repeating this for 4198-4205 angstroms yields 23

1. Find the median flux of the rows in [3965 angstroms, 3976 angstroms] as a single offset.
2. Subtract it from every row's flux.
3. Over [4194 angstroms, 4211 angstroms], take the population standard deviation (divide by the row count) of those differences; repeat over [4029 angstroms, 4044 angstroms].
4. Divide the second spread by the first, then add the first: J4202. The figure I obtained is 3.0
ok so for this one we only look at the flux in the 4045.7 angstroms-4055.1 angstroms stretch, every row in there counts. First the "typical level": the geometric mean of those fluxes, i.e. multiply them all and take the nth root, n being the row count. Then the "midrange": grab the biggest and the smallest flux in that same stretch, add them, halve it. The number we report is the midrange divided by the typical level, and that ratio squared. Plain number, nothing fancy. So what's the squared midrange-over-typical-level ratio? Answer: 0.89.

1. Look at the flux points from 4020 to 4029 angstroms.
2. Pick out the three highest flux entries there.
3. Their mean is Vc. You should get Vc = 32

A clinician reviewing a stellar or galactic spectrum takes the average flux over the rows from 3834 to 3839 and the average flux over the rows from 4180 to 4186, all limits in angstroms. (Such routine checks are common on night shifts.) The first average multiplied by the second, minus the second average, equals 403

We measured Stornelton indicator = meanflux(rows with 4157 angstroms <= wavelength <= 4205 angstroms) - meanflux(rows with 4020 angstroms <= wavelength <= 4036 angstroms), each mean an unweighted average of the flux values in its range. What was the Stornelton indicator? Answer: 1.2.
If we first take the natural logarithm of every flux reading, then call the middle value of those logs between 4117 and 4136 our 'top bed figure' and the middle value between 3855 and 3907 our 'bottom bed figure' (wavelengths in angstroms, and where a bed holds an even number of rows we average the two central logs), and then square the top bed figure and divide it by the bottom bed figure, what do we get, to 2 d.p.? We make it 3.71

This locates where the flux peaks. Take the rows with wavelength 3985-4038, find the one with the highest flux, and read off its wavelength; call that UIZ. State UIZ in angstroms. 4028.08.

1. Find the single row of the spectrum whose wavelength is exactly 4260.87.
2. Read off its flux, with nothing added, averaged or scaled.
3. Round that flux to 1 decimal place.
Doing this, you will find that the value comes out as 24.0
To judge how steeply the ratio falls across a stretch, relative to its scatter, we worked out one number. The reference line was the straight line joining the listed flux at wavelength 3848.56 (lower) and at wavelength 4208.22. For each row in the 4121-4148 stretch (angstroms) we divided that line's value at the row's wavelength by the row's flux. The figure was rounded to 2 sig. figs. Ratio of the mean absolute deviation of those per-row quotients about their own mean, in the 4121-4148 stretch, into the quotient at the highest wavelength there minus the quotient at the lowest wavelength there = -1.1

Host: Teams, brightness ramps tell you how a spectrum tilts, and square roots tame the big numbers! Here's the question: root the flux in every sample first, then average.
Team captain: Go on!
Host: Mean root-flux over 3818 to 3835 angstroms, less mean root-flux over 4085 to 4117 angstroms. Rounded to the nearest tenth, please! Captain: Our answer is -1.5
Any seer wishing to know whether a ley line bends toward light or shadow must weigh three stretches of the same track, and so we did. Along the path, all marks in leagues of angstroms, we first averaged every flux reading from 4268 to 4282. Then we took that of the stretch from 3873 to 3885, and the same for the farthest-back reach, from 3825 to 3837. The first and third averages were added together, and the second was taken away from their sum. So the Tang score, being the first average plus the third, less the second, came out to 19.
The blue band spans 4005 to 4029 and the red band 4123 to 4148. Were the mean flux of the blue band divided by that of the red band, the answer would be 0.96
